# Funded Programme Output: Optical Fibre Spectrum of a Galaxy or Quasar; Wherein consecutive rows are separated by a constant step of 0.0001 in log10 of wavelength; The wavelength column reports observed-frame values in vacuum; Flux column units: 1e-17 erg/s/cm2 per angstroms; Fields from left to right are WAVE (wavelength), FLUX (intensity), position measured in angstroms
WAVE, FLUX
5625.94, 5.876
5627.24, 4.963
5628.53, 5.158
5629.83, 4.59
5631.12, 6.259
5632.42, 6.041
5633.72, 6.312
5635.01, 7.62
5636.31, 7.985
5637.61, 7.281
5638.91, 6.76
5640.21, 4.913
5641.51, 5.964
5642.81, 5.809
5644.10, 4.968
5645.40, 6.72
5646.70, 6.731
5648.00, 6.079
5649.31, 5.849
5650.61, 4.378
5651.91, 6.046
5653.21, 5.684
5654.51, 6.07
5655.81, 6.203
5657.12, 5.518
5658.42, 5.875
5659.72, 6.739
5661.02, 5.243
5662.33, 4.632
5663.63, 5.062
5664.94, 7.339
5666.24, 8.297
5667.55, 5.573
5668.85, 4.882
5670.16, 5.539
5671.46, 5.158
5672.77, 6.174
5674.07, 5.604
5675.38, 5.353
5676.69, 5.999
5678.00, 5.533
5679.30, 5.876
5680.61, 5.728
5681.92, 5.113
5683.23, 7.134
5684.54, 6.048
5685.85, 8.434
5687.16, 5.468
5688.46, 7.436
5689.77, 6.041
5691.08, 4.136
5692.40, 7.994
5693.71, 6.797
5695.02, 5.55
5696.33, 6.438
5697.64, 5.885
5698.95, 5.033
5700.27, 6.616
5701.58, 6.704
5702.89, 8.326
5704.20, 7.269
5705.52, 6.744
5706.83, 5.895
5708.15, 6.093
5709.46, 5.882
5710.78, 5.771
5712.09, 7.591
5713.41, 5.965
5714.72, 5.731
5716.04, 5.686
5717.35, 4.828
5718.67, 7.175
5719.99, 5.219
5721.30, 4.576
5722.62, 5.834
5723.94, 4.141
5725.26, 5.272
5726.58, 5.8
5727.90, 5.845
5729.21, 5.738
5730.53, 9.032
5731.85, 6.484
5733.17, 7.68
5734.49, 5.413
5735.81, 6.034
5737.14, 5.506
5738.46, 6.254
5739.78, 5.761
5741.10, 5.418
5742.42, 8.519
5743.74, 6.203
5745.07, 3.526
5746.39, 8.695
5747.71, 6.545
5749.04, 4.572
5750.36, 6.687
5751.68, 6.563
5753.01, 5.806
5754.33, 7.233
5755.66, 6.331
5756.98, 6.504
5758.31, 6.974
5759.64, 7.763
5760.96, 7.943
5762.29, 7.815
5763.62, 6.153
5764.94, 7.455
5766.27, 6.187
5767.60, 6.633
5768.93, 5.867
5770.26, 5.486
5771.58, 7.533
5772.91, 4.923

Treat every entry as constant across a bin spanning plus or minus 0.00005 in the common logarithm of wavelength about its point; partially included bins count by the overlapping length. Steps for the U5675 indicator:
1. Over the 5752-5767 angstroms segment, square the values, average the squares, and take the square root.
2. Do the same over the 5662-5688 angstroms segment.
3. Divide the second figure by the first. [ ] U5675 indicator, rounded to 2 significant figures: 0.87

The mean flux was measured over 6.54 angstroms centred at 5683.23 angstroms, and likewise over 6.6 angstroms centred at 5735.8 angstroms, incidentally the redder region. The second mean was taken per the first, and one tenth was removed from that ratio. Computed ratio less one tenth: 0.85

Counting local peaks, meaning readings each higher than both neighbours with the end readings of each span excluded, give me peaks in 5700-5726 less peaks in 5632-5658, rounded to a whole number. 0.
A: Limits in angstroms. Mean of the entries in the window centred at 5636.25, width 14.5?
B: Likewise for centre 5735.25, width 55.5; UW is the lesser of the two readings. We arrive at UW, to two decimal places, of 6.25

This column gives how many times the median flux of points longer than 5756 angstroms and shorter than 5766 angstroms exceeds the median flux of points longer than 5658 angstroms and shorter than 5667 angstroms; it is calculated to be 1.27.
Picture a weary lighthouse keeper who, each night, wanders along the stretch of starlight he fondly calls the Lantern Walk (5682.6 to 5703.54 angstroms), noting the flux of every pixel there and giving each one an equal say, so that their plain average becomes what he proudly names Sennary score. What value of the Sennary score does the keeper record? 6.50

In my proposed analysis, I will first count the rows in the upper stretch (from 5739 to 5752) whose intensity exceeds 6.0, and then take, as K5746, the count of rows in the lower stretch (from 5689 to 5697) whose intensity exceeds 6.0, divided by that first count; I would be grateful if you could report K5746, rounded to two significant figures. 0.67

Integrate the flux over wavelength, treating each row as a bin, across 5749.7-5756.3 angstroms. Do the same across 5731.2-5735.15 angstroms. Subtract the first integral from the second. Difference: -17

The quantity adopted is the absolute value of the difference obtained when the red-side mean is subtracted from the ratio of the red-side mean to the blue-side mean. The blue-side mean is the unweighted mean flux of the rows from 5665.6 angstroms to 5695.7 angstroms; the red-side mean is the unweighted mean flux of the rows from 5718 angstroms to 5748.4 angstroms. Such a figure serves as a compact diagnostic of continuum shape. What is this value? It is 5.11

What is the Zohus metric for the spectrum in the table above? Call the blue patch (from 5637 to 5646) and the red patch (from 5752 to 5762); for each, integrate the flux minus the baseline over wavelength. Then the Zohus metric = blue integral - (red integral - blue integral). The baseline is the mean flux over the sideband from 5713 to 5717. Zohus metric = -6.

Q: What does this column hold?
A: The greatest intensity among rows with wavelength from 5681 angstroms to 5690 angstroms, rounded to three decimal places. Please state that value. 8.434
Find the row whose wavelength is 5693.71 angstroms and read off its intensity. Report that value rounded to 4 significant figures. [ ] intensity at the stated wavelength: 6.797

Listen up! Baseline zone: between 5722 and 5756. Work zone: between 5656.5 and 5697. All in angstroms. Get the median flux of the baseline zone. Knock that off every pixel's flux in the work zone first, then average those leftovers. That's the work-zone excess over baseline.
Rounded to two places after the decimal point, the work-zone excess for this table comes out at 0.08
